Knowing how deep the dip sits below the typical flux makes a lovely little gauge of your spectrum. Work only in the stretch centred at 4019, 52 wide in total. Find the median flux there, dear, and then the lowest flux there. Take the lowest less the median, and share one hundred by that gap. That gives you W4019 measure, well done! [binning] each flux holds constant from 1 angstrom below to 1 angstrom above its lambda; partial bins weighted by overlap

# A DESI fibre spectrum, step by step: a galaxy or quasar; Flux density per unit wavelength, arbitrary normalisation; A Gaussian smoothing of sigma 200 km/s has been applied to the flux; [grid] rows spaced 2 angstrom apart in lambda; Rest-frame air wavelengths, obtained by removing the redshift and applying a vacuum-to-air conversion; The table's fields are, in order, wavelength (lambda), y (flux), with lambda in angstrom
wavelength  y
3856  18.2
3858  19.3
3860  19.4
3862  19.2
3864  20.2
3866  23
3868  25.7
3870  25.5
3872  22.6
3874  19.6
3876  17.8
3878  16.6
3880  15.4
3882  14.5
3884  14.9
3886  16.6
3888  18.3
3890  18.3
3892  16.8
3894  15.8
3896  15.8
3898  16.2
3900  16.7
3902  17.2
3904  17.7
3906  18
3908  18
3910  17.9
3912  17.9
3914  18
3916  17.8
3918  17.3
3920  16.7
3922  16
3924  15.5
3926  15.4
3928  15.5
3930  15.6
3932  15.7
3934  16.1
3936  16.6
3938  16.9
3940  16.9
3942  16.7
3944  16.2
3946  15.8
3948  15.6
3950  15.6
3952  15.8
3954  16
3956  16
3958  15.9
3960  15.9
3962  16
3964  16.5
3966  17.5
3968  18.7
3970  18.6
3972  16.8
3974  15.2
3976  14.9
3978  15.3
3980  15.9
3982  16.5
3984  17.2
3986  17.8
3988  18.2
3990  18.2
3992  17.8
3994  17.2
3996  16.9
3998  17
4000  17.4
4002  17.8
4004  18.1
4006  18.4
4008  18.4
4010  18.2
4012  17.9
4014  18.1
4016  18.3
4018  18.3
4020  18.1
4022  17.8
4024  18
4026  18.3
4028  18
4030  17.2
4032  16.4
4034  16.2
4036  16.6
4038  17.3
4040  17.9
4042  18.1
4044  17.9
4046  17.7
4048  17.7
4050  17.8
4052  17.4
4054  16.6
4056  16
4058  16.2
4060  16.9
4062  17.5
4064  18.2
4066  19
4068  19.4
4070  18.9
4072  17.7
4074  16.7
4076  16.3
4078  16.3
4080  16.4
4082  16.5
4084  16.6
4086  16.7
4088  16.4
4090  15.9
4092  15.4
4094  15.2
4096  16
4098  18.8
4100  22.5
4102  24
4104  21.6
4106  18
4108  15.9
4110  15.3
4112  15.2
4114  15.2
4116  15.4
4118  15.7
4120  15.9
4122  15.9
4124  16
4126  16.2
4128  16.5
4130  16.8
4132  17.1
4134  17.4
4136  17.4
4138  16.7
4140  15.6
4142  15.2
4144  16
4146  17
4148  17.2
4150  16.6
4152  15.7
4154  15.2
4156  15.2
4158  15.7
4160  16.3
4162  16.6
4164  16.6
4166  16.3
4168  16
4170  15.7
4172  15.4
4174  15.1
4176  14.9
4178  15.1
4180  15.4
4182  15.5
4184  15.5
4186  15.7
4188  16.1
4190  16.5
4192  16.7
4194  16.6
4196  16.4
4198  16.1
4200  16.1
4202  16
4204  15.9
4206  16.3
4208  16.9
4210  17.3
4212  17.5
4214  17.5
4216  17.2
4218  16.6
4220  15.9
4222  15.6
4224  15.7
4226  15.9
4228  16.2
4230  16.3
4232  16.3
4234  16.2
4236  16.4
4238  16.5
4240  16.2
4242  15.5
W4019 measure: -59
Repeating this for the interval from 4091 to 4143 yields -125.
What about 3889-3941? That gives -74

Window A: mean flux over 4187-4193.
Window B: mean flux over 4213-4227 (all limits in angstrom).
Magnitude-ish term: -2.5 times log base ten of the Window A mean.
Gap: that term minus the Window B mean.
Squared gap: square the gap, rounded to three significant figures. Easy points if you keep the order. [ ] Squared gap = 376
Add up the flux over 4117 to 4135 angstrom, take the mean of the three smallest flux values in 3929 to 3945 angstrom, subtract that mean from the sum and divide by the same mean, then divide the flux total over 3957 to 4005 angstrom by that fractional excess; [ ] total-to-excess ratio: 49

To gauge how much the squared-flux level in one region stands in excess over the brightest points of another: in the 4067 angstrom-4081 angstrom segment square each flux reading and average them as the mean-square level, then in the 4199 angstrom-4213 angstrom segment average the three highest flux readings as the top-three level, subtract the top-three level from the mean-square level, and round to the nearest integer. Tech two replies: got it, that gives 286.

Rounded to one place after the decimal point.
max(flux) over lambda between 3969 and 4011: 18.6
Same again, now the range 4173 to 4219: 17.5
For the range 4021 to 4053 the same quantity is 18.3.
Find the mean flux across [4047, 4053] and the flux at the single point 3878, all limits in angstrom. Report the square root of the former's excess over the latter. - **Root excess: 1.02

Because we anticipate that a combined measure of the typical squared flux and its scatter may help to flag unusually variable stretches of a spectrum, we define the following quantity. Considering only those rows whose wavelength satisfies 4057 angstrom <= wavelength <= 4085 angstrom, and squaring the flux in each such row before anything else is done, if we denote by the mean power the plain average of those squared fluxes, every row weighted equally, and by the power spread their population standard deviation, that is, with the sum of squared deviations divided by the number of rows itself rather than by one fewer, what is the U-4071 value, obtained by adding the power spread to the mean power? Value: 340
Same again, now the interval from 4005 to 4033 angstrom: 341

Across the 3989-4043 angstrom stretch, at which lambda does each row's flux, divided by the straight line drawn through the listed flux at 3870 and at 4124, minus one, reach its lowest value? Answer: 3996 angstrom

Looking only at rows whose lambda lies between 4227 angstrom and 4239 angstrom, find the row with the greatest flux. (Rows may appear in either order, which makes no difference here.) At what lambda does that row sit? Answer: 4238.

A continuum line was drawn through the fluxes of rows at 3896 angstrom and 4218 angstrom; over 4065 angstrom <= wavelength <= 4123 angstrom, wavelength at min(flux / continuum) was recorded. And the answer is 4114 angstrom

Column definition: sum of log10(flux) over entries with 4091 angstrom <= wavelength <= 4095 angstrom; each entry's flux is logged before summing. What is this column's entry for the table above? 2.37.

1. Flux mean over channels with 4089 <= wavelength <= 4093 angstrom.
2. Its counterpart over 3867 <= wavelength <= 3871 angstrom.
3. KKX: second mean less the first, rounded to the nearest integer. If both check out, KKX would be 10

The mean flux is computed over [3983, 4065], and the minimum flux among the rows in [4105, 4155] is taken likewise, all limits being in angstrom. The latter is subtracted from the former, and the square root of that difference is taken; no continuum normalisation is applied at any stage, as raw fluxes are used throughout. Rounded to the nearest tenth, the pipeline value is 1.5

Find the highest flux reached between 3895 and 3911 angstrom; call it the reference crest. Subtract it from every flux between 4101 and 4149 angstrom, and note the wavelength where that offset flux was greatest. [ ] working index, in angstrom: 4102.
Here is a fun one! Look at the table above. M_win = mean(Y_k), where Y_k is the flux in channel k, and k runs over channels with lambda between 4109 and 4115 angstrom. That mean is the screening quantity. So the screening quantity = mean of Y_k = 15.2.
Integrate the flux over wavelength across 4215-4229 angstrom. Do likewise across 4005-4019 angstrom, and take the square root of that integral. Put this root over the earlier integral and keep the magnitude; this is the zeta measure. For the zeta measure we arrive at 0.071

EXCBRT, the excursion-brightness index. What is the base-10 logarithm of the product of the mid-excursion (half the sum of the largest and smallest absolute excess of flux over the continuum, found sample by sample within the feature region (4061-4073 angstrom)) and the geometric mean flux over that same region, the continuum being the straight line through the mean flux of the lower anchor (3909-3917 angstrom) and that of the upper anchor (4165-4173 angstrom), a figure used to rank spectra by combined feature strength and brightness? 1.51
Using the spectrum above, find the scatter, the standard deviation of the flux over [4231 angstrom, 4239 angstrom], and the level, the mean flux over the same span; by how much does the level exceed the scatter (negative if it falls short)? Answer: 16.2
